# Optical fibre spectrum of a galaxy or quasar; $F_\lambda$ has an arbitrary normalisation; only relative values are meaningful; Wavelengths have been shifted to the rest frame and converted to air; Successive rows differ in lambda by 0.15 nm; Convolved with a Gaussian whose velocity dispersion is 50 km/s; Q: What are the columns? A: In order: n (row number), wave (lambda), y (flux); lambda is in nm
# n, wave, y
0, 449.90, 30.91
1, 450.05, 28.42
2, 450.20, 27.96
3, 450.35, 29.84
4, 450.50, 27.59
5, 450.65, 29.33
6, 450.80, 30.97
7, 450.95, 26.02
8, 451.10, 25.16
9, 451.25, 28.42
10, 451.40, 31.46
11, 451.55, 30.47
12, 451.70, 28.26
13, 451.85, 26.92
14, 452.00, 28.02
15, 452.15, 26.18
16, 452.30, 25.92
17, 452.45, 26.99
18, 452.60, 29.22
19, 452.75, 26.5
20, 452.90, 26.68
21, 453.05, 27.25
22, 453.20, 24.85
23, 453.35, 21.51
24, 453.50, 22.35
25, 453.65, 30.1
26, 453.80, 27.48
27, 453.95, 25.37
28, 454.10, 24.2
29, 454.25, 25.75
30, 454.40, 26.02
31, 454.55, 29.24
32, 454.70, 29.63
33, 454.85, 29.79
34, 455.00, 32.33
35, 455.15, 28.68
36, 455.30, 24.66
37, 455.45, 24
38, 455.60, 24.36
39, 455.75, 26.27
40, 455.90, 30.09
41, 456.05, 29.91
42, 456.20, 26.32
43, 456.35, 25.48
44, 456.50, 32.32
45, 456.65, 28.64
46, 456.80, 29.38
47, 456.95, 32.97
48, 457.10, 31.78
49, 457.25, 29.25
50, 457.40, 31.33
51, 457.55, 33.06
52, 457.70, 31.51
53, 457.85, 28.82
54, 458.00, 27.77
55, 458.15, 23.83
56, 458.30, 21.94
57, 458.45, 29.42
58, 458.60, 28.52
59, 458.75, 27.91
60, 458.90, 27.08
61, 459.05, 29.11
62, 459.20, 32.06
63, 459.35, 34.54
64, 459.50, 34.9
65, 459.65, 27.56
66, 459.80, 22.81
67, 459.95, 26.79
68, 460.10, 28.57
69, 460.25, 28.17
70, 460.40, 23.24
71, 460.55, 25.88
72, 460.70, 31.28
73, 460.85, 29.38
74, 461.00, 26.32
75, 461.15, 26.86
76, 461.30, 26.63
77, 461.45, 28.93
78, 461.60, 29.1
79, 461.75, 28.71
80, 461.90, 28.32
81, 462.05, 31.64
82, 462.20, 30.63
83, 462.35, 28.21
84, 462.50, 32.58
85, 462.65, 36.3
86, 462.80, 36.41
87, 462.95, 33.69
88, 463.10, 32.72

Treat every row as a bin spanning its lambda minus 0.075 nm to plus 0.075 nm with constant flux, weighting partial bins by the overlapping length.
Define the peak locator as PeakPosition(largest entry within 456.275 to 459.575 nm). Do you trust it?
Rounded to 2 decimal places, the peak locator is 459.50 nm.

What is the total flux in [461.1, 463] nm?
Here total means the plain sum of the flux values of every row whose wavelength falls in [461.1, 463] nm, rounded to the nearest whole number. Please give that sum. 398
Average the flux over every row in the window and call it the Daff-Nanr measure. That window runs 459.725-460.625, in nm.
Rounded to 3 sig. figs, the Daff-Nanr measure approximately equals 25.9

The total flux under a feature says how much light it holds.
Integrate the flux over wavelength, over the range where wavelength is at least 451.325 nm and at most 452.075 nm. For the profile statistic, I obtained 21.8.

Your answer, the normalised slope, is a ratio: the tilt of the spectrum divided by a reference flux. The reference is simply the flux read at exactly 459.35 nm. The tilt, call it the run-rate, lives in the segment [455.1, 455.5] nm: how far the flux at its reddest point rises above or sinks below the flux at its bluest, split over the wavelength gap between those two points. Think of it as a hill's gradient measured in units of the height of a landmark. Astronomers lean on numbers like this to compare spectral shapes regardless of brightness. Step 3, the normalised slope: -0.45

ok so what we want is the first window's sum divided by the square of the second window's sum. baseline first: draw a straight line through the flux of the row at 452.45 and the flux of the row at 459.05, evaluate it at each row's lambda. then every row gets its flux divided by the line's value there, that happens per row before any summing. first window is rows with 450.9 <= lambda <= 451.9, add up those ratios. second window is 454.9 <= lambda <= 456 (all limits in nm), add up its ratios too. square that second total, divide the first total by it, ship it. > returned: 0.159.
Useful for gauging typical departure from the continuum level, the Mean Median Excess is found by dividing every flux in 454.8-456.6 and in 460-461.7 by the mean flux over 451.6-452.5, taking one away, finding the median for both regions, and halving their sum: 0.03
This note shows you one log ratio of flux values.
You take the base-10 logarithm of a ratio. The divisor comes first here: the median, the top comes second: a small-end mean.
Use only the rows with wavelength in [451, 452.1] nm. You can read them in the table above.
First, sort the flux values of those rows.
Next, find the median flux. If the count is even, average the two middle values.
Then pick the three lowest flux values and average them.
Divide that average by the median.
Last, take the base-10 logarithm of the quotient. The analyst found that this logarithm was -0.025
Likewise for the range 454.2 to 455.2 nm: -0.038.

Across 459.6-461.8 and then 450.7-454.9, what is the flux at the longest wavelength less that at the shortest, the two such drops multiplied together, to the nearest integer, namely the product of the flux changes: -1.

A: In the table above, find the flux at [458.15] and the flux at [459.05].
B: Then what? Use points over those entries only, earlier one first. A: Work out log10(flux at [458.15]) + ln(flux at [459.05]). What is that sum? 4.75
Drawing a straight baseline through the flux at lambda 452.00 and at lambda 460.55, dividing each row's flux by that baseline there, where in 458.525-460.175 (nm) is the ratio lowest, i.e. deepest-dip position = 459.80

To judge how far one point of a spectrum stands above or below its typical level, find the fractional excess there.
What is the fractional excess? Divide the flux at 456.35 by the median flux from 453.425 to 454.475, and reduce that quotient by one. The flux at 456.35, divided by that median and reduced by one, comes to -0.010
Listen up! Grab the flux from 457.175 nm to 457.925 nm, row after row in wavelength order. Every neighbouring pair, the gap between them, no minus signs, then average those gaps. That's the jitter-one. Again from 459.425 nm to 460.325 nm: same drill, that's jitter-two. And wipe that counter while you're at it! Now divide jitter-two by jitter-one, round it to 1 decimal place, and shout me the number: 1.8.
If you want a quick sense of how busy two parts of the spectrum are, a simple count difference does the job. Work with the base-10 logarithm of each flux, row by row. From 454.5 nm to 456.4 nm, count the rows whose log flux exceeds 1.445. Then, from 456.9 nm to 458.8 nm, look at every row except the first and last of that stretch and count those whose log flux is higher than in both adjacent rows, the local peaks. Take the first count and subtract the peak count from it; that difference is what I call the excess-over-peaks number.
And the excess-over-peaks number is 5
